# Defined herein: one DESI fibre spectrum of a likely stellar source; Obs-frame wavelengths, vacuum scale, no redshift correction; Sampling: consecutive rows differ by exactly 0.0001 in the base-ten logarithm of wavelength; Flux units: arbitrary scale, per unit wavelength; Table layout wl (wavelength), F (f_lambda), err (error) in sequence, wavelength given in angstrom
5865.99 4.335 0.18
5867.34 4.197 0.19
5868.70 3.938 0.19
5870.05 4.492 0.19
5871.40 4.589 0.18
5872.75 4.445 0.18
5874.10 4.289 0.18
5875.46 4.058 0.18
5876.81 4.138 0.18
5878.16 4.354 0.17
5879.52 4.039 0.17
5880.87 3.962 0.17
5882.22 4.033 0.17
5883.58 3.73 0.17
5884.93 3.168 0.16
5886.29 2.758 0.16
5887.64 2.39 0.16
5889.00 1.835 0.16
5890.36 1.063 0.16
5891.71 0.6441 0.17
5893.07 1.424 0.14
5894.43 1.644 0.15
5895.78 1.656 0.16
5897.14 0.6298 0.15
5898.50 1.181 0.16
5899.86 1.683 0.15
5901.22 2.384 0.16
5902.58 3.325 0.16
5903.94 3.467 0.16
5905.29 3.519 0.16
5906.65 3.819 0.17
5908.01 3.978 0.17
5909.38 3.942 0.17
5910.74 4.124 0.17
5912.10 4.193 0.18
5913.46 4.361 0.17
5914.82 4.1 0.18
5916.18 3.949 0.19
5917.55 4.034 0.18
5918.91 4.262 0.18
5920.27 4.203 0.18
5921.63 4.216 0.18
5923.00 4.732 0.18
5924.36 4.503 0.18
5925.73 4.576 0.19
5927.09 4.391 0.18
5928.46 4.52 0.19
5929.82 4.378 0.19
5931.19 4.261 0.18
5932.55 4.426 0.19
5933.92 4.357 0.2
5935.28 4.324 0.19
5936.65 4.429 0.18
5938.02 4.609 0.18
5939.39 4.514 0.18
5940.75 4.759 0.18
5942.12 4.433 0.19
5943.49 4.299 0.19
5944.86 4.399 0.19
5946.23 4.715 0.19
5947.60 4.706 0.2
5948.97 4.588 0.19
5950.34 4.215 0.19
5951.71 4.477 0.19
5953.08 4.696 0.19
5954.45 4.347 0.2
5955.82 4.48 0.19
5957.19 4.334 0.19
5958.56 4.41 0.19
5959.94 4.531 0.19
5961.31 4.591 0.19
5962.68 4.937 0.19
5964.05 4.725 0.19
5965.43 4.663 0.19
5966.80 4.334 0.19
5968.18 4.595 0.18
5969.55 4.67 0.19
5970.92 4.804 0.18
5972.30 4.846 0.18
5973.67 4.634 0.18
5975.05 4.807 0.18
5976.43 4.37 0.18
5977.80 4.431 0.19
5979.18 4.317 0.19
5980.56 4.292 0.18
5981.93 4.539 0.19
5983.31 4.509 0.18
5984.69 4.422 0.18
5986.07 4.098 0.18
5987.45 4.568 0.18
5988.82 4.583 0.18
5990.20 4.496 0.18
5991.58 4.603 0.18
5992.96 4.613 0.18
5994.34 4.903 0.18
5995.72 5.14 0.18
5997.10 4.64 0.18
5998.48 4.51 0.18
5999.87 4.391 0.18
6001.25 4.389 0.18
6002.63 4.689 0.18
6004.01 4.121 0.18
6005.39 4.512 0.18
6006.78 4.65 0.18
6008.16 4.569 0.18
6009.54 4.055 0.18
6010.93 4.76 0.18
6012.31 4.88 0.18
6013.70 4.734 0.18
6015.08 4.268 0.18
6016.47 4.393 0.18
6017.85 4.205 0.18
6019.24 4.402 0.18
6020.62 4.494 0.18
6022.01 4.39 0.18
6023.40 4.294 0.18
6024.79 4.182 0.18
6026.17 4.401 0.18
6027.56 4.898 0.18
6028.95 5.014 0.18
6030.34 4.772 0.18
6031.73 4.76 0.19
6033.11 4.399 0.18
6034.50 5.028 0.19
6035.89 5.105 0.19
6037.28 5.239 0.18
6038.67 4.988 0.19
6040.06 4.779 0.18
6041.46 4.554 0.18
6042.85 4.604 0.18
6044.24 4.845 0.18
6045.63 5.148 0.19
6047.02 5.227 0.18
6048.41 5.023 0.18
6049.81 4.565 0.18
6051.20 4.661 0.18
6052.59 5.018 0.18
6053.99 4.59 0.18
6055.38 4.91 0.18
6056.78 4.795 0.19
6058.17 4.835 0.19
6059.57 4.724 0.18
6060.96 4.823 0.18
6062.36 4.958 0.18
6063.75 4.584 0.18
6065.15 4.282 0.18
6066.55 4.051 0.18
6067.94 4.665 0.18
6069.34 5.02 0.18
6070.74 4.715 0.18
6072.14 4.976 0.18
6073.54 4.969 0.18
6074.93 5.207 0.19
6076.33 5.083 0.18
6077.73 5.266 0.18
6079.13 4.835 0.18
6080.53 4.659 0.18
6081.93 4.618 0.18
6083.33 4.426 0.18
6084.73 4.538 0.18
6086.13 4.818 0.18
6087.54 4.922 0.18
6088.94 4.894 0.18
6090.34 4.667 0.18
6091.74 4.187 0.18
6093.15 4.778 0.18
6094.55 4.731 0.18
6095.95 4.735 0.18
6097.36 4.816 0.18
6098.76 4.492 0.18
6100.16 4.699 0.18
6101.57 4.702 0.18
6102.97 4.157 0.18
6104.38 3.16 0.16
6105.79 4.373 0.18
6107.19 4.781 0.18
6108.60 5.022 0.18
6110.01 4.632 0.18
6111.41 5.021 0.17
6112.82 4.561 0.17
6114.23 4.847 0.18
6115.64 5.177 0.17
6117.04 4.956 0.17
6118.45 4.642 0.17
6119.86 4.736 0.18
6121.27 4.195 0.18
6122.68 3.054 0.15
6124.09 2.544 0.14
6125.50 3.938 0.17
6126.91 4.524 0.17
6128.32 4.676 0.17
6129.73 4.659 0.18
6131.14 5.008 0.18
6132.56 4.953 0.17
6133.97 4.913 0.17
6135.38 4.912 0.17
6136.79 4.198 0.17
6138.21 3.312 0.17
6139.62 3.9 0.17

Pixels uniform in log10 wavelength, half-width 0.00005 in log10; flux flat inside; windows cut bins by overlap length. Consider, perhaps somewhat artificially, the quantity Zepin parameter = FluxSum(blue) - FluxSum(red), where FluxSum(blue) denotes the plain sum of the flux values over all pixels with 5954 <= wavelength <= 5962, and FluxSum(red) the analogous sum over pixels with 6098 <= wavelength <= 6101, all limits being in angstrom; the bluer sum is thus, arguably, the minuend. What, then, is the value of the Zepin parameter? 18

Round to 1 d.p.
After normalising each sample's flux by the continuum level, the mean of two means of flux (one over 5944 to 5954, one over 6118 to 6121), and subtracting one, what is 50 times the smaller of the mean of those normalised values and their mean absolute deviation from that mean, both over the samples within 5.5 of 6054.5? 1.4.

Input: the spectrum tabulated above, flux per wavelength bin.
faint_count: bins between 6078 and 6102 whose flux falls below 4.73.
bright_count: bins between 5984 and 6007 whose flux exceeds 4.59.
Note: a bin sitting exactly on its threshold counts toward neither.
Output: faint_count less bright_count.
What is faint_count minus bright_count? 2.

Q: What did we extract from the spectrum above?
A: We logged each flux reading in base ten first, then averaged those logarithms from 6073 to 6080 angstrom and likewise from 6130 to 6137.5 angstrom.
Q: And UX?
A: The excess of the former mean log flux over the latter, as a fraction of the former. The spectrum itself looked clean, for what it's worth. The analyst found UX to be 0.04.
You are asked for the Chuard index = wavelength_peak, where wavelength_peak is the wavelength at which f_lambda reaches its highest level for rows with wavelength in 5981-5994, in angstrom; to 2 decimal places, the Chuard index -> 5992.96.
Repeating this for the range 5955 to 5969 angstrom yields 5962.68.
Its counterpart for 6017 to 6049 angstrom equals 6037.28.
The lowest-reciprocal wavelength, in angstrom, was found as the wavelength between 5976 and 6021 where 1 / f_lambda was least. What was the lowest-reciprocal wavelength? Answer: 5995.72 angstrom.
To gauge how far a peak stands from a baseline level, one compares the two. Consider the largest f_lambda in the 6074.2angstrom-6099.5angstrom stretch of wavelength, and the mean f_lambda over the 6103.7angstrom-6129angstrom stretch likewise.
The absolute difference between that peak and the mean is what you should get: 0.9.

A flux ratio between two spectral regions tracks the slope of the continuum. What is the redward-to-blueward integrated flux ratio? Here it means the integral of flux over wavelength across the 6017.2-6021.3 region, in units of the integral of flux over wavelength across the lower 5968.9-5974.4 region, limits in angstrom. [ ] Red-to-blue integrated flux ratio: 0.7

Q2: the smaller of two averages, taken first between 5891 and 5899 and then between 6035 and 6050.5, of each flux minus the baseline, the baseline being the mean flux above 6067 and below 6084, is -3.67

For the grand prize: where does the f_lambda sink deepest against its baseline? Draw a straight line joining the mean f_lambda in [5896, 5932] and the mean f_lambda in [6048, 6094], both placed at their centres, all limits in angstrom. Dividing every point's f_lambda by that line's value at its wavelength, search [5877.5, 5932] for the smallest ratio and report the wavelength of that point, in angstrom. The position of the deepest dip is 5897.14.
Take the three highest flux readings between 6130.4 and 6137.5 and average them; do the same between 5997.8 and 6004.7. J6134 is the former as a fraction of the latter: 1.09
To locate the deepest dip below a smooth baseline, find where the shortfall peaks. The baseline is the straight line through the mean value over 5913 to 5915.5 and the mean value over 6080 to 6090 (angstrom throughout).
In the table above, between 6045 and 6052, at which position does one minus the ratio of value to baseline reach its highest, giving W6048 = 6049.81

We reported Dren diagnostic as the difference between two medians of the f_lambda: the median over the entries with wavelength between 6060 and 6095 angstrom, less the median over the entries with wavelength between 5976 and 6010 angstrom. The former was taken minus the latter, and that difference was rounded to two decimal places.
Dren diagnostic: 0.27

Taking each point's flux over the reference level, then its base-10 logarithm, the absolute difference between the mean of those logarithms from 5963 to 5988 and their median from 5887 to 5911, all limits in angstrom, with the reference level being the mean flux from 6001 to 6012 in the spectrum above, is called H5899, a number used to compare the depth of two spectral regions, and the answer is 0.336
